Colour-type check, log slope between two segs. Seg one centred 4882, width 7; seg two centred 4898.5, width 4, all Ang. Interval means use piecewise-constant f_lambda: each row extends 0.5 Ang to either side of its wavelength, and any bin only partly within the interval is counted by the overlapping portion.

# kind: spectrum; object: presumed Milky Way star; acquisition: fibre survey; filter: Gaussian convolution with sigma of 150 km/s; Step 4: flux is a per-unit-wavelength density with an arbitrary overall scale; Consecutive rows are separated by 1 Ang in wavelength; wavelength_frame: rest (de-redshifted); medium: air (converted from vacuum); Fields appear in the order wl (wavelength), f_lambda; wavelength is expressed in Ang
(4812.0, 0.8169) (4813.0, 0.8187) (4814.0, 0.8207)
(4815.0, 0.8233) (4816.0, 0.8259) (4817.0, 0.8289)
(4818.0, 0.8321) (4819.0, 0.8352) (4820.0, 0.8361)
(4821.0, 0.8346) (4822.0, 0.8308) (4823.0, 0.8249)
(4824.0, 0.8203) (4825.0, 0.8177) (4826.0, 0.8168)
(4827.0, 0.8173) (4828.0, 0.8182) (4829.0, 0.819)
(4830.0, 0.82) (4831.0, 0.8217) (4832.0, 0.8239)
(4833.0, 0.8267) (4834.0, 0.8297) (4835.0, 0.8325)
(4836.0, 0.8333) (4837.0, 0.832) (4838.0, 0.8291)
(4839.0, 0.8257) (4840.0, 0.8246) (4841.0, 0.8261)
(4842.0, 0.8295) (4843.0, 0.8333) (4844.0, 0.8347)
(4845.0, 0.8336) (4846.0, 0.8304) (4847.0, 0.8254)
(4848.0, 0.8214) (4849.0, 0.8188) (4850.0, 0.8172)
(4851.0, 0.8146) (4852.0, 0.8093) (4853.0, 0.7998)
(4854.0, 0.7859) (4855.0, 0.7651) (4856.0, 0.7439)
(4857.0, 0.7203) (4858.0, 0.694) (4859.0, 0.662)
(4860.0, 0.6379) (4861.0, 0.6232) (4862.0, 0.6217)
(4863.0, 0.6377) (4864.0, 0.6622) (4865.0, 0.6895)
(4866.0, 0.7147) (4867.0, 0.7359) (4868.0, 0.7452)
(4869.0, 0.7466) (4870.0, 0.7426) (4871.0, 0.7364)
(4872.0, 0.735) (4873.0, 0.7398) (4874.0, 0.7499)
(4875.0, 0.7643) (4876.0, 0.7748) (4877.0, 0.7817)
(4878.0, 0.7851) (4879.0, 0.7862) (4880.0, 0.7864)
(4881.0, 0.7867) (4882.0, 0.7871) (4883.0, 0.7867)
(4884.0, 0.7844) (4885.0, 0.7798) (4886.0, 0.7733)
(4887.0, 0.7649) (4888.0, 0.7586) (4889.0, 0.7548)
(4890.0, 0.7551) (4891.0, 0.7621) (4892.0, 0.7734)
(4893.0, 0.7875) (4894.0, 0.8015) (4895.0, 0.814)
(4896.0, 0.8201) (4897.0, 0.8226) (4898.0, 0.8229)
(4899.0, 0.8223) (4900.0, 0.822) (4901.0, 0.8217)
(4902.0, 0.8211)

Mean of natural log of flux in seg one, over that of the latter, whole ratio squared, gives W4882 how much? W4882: 1.5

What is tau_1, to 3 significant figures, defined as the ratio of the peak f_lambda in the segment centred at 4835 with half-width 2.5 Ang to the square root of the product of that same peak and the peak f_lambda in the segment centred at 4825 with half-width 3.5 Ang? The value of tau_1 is 1.00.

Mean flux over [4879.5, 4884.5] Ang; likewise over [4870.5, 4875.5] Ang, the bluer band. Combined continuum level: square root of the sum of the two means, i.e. 1.24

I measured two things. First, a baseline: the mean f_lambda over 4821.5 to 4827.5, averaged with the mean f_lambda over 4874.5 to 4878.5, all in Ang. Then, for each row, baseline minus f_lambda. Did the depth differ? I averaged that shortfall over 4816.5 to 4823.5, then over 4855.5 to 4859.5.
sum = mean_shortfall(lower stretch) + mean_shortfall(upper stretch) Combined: 0.06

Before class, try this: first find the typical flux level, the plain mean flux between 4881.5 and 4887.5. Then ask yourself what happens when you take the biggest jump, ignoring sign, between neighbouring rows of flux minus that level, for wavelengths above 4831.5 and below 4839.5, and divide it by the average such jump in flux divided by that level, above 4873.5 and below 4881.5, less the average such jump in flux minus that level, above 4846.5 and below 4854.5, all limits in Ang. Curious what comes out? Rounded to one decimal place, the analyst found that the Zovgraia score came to 3.1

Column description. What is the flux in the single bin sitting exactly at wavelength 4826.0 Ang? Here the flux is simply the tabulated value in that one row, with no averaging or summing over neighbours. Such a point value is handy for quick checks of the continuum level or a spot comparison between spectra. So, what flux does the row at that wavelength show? 0.8168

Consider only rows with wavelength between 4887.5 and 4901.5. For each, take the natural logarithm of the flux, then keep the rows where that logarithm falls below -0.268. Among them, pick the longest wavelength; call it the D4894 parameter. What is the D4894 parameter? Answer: 4891.0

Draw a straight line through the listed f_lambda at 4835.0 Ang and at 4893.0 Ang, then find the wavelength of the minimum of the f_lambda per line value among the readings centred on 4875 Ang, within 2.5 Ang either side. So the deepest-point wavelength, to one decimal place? 4873.0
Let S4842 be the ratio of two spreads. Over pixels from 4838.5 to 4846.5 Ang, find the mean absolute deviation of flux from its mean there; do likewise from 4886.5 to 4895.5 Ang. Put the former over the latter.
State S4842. 0.2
